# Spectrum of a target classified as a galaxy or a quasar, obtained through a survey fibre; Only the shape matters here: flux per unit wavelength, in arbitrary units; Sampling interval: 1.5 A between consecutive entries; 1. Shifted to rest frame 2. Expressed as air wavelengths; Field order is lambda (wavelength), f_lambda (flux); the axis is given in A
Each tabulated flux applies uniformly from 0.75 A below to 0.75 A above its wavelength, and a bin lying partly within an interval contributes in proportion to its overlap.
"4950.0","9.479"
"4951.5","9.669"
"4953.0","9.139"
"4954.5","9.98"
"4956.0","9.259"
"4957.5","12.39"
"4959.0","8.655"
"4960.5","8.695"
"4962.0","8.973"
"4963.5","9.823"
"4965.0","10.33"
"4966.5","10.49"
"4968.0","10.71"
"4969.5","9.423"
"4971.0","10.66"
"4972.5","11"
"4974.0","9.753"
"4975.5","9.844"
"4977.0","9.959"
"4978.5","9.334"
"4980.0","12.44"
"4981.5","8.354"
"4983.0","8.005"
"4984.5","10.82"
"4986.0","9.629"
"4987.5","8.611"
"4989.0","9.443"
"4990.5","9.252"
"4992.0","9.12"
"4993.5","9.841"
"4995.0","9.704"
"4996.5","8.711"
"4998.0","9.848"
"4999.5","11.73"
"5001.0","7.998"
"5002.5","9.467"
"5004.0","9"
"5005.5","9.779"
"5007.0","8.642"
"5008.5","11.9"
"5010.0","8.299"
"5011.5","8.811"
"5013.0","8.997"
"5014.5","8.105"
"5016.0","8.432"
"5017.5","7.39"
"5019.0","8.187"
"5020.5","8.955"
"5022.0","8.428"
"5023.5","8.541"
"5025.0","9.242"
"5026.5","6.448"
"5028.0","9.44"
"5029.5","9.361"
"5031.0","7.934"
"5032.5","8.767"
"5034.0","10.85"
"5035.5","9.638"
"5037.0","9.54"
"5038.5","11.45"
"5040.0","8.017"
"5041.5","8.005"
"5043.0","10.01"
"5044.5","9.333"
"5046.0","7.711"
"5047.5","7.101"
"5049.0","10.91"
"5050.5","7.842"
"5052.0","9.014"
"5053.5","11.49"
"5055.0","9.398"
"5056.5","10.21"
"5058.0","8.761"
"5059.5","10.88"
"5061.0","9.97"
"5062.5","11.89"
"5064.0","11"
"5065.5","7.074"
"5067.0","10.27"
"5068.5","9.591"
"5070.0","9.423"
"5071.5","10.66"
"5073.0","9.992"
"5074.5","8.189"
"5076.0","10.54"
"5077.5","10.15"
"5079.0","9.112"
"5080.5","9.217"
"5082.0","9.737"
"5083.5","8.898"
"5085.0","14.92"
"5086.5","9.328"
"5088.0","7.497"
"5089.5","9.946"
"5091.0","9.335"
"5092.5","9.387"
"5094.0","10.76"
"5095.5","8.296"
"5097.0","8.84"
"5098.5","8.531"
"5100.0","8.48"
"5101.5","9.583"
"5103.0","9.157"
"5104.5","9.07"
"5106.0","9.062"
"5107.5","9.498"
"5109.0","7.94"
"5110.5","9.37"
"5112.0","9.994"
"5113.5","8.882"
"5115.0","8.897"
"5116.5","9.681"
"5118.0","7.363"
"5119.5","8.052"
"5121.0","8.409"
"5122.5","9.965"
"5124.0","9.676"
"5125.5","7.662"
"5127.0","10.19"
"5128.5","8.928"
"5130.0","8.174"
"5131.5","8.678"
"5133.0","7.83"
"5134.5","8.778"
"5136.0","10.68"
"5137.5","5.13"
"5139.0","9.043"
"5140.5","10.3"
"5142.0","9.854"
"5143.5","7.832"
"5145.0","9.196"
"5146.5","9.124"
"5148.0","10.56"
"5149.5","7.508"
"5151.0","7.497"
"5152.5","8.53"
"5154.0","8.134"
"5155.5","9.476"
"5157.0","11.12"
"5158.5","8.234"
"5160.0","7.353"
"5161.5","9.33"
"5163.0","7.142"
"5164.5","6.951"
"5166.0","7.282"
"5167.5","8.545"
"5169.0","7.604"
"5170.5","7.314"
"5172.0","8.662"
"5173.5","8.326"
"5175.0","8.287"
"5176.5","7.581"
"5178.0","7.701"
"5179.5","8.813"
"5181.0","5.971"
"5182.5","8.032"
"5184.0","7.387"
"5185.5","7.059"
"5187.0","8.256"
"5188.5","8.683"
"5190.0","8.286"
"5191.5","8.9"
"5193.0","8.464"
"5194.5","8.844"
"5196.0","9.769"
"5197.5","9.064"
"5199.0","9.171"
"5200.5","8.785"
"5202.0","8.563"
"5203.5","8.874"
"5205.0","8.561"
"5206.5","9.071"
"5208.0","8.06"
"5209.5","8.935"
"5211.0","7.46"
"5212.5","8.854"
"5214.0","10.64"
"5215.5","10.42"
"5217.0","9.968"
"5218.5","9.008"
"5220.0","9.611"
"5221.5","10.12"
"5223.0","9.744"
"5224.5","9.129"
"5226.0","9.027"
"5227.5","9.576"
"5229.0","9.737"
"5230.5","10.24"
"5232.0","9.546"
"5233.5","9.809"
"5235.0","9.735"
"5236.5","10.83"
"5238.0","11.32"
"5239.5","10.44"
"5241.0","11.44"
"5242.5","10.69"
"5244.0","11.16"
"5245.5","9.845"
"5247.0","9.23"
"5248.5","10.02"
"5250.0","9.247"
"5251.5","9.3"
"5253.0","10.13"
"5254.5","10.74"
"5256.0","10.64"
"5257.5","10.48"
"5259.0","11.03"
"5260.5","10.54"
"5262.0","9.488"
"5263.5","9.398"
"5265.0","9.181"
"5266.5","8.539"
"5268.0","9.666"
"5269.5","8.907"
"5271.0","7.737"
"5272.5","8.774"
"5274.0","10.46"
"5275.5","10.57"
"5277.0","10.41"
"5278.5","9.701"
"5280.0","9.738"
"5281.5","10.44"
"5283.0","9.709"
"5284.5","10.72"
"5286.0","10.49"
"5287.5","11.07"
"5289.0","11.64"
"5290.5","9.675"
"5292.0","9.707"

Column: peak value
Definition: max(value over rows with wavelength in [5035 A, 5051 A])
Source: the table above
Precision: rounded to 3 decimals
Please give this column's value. 11.450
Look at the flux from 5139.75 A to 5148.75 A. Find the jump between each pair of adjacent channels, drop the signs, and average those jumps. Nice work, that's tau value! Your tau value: 1.1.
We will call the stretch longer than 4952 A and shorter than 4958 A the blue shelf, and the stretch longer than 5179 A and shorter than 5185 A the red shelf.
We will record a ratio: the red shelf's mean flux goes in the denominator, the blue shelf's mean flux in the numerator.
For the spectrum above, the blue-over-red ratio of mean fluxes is 1.35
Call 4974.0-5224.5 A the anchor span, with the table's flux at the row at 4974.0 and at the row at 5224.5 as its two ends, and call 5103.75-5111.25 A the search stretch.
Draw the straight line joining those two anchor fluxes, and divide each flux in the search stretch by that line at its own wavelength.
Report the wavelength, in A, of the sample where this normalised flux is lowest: 5109.0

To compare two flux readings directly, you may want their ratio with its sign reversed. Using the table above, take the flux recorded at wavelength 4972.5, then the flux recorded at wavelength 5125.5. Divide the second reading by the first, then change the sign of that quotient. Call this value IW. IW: -0.70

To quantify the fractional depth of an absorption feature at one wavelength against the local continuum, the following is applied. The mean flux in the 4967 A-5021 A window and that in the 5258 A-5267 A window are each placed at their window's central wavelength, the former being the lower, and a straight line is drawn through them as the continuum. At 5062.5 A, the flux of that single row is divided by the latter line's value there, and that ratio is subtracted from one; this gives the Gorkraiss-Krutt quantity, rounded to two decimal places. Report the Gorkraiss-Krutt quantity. -0.25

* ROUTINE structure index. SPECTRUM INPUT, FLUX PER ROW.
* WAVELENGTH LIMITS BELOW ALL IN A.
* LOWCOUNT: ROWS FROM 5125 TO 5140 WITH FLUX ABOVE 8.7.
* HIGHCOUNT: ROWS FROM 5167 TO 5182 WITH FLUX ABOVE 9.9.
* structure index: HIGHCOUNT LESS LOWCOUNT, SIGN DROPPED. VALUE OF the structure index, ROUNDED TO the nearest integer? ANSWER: 5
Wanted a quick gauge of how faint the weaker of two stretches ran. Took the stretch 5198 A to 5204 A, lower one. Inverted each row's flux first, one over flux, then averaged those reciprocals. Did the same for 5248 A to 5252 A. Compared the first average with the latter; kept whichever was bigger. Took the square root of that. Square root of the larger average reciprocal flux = 0.336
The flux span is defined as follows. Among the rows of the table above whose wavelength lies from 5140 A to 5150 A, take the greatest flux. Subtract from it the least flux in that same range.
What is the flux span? 3.1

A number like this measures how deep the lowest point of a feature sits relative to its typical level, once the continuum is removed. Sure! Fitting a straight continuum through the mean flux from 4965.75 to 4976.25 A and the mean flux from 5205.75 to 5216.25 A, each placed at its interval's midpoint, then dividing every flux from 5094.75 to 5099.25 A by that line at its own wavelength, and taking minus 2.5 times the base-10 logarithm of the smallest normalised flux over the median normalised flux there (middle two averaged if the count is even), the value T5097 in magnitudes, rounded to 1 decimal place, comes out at 0.0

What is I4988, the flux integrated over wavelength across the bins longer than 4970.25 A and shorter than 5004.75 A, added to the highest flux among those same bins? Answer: 346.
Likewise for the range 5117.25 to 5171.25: 472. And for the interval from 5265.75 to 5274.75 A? 92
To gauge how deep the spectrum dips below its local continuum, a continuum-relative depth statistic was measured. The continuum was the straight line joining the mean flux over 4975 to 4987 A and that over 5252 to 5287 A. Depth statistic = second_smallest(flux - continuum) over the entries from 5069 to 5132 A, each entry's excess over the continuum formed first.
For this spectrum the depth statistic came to -2.3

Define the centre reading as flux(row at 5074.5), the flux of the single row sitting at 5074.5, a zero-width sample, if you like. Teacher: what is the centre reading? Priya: 8.189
